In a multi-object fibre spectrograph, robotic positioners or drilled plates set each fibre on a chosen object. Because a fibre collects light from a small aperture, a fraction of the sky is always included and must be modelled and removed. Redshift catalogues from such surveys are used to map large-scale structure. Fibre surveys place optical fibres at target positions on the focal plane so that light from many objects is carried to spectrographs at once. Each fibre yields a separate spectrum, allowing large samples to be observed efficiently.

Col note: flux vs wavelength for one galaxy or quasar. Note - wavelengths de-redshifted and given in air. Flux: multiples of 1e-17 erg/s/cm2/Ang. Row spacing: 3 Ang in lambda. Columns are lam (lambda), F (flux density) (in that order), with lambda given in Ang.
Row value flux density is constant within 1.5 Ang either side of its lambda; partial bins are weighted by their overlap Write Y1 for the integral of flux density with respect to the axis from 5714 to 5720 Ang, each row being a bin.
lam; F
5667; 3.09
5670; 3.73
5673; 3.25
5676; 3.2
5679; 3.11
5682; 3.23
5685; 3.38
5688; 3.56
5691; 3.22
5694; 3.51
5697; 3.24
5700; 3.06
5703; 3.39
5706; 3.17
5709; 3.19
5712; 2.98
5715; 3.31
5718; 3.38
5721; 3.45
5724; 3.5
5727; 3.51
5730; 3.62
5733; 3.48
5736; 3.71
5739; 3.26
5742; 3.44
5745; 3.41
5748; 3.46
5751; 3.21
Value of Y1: 20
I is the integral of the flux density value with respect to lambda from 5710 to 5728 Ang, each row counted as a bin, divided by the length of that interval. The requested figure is 3.35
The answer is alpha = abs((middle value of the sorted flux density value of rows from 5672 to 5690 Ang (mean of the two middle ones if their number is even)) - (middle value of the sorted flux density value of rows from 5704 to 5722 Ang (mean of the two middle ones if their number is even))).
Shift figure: 0.01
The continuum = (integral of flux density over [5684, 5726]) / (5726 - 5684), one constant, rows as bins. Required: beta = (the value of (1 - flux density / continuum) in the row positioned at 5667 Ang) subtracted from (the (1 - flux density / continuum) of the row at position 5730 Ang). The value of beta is -0.160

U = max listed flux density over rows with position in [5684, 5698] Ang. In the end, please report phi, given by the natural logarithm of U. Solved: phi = 1.27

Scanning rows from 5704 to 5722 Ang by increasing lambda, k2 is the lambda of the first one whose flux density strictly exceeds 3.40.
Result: 5721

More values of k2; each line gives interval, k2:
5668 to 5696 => 5670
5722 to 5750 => 5724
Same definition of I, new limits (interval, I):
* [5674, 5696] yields 3.31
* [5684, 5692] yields 3.40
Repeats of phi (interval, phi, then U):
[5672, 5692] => 1.27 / 3.56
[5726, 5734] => 1.29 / 3.62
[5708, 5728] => 1.26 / 3.51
